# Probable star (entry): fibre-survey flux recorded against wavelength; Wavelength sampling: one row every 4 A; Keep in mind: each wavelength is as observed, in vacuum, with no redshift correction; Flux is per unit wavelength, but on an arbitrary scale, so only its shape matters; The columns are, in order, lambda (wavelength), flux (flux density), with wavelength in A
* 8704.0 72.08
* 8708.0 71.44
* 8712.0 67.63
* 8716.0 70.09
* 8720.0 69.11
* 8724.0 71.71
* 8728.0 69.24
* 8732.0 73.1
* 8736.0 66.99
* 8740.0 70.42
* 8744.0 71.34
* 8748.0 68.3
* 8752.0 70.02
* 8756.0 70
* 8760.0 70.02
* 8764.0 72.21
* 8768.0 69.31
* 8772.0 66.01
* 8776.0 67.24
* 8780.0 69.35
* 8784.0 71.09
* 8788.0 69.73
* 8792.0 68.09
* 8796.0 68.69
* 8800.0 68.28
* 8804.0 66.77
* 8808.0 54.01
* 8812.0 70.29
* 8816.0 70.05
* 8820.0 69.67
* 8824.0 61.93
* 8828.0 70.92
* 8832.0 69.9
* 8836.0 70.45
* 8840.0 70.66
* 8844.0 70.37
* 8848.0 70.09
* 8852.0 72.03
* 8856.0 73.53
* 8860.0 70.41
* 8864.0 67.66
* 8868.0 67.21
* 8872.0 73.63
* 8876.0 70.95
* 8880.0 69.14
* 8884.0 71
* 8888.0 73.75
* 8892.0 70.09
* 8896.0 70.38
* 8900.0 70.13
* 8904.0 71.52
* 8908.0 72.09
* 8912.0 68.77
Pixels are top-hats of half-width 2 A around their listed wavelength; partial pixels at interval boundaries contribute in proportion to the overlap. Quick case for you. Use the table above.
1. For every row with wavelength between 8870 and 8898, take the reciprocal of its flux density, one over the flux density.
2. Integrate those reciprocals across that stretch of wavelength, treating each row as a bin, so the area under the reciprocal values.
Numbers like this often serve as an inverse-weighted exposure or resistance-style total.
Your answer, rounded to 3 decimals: 0.393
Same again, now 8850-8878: 0.396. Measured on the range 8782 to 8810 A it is 0.423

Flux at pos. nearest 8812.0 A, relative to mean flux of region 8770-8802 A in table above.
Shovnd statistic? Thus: 1.03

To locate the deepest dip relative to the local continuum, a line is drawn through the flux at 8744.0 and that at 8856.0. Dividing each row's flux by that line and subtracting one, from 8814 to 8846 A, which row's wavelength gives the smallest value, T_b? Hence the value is 8824.0 A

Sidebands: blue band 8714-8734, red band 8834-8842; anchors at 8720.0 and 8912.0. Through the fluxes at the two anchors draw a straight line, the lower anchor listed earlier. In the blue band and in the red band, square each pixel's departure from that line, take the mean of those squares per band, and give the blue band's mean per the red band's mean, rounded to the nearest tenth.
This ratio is 1.7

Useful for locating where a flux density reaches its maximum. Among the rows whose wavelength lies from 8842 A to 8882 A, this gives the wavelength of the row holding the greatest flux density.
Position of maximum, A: 8872.0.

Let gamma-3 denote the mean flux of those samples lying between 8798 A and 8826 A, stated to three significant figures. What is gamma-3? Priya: 65.9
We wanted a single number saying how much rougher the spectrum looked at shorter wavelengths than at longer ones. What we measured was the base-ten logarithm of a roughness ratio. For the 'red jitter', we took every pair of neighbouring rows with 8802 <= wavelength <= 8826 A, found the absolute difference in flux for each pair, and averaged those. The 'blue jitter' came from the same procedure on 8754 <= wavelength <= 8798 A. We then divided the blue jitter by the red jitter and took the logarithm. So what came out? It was -0.64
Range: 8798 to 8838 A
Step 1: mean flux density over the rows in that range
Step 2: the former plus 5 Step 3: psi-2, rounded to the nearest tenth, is 72.2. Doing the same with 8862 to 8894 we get 75.4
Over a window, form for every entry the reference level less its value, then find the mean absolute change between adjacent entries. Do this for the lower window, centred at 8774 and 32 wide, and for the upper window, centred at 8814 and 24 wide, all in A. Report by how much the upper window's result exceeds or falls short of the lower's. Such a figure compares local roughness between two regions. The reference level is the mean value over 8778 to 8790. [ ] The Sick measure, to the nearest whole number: 5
